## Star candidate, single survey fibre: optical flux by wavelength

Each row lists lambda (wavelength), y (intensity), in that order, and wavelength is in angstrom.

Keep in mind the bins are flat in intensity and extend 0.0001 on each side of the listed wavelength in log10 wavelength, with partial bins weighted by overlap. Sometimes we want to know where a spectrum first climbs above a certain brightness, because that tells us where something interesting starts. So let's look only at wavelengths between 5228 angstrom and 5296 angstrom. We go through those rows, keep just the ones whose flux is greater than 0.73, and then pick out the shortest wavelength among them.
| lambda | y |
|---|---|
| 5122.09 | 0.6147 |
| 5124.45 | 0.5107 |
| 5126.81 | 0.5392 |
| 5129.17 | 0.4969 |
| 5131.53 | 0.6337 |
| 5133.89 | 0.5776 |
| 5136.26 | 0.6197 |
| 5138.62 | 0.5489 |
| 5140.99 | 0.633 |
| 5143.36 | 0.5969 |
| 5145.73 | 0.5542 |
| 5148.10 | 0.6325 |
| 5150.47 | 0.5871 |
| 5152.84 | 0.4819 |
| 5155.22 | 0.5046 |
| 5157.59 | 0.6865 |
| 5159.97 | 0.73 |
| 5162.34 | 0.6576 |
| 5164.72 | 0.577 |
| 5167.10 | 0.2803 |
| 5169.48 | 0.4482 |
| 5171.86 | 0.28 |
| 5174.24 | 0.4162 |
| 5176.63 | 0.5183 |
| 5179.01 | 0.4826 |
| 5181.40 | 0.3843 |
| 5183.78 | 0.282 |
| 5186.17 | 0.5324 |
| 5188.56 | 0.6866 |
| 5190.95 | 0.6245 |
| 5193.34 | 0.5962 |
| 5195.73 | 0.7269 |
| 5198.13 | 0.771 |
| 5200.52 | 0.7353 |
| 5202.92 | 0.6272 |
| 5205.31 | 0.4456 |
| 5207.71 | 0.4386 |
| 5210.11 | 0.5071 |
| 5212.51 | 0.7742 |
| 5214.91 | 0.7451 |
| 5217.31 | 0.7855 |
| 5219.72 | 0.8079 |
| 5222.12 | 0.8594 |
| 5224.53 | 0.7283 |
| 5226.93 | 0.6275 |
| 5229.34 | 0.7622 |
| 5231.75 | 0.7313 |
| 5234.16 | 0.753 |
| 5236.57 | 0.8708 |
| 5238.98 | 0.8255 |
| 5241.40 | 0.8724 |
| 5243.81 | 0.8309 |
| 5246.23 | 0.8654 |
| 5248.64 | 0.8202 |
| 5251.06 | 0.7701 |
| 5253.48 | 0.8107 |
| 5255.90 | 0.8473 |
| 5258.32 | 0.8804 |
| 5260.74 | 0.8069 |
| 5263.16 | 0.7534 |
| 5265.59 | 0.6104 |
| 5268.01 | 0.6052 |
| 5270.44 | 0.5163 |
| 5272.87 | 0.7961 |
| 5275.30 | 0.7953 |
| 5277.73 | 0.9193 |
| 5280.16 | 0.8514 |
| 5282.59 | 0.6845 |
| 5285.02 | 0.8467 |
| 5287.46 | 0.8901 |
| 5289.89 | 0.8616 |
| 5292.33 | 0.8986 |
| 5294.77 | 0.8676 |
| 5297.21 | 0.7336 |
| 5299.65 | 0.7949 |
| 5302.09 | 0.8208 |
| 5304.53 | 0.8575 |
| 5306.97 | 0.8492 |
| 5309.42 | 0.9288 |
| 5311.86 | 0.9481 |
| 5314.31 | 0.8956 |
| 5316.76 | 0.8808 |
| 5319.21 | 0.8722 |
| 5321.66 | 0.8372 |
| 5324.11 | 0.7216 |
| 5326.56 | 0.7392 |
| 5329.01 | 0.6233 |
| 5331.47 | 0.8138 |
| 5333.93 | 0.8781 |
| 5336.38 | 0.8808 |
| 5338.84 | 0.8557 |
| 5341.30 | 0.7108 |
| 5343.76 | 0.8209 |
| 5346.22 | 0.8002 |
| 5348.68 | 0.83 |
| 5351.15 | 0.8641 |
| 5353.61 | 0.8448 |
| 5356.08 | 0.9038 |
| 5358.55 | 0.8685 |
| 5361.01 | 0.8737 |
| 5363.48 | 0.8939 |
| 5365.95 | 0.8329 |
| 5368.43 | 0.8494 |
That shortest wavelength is 5229.34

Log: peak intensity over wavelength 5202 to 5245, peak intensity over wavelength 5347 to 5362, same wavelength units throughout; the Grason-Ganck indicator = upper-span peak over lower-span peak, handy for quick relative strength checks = 1.04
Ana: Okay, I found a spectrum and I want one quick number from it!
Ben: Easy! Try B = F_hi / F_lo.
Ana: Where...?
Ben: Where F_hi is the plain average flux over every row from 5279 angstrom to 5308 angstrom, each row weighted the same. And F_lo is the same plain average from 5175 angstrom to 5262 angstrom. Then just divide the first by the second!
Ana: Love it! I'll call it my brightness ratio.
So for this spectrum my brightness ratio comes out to 1.19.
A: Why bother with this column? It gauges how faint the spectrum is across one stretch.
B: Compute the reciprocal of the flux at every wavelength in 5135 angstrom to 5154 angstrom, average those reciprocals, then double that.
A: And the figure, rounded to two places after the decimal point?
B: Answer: 3.46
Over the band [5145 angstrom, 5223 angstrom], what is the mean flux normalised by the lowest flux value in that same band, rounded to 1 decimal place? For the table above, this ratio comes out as 2.1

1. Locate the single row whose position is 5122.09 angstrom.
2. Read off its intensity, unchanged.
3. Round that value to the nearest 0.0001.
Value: 0.6147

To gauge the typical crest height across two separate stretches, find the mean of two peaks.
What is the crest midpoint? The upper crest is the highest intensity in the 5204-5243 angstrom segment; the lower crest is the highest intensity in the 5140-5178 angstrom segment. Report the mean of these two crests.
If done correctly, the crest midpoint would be 0.80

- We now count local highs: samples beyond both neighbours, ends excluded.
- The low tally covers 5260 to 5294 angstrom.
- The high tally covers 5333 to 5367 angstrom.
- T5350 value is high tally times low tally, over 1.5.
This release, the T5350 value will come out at 10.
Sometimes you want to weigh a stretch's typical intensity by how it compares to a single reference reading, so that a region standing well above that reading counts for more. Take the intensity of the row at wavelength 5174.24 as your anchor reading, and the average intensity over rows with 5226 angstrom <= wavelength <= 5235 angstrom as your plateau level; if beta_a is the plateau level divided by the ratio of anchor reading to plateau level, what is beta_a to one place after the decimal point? 1.2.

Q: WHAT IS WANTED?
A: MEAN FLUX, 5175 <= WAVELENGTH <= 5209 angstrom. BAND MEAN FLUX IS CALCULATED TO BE 0.56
